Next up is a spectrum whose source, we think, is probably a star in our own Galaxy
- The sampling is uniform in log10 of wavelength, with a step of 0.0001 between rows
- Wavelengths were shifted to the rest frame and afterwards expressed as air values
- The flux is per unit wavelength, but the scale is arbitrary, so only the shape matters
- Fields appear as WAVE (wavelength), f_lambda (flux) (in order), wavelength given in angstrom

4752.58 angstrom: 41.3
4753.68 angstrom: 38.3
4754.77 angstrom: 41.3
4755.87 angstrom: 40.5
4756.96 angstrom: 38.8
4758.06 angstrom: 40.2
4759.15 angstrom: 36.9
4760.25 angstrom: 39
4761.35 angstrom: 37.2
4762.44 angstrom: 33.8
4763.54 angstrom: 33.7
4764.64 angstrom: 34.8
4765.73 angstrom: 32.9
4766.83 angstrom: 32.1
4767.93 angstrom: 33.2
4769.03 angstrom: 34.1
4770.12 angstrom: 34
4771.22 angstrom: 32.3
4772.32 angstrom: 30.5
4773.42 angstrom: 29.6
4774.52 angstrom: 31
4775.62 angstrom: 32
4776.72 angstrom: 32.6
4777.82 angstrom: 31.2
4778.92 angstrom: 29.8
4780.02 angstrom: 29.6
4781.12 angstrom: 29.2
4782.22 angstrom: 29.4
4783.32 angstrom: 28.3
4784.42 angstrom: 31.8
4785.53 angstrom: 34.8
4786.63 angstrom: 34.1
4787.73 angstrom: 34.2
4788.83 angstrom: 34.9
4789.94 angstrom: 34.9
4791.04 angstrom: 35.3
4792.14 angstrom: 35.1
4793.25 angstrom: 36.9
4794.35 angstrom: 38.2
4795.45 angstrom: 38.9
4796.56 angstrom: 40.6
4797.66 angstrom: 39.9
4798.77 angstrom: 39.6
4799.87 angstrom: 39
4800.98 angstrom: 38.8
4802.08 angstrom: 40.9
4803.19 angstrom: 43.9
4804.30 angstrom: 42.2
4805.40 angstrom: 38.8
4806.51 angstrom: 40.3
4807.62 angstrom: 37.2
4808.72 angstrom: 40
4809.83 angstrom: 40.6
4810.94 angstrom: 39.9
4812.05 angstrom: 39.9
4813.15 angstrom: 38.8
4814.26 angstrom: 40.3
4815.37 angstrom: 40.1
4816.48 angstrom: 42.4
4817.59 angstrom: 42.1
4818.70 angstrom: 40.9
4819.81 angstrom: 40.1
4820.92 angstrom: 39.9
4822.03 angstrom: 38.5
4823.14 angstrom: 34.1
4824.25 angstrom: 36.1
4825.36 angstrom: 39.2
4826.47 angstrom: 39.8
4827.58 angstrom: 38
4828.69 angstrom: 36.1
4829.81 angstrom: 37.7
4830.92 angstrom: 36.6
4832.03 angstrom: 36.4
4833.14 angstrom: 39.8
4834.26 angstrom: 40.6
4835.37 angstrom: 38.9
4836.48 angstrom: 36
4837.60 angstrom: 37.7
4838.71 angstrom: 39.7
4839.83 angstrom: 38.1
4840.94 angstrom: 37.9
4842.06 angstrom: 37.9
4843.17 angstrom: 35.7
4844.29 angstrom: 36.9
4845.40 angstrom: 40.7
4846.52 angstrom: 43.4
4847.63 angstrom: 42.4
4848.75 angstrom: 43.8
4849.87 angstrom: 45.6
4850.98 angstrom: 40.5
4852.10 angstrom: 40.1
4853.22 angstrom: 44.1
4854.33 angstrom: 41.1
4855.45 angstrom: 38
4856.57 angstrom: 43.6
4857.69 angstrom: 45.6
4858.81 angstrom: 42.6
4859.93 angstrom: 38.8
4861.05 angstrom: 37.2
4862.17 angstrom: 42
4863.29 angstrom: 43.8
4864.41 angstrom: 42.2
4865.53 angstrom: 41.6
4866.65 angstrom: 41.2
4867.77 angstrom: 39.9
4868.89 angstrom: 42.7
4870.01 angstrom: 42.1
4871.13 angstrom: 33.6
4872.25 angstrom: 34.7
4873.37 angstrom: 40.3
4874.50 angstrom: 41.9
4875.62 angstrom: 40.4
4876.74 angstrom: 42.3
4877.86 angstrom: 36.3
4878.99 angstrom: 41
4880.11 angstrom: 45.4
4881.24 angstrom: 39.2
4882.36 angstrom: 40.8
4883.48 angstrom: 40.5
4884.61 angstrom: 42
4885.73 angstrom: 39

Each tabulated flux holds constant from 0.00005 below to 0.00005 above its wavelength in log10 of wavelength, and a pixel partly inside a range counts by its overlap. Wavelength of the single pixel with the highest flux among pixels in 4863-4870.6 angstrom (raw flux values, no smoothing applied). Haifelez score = 4863.29 angstrom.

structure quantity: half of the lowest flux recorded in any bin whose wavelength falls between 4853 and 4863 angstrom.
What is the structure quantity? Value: 18.6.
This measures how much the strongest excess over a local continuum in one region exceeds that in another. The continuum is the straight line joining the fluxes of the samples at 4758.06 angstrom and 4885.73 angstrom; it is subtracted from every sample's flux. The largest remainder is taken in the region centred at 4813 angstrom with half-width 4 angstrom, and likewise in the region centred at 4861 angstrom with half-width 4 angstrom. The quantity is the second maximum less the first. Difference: 4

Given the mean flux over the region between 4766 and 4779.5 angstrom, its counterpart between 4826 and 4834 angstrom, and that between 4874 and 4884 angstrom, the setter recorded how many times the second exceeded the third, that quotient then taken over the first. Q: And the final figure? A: 0.0290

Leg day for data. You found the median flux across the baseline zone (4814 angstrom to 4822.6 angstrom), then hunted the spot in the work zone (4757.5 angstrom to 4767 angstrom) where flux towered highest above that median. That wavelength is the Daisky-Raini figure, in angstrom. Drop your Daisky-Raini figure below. 4758.06 angstrom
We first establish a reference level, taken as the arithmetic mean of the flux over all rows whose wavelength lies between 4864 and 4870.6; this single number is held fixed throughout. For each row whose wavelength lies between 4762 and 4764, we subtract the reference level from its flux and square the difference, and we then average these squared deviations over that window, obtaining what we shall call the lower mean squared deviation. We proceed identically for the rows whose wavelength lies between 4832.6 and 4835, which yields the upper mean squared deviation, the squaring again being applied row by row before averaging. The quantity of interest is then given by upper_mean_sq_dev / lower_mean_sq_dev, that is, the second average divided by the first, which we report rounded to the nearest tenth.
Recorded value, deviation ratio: 0.0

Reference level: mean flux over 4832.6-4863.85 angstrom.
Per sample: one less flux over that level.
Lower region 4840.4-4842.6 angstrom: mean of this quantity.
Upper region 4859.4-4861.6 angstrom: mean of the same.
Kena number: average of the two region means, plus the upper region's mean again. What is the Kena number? 0.12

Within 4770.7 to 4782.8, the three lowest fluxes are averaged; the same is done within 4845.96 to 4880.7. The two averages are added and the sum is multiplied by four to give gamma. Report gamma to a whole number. 257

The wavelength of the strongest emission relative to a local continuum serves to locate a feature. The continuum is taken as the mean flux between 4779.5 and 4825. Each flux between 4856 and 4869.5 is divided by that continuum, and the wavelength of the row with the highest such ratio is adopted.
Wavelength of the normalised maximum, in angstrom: 4857.69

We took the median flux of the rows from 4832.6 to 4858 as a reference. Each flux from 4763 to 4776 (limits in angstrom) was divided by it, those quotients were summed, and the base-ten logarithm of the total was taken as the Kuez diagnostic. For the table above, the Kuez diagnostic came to 0.99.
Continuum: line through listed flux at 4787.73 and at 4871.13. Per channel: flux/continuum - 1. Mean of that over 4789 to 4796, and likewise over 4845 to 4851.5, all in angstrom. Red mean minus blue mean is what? 0.20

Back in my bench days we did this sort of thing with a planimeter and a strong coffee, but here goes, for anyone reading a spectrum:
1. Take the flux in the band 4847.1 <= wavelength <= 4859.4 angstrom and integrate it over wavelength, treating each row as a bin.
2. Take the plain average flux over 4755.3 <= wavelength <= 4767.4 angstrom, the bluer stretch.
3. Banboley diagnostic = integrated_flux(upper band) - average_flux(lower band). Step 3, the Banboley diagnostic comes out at 486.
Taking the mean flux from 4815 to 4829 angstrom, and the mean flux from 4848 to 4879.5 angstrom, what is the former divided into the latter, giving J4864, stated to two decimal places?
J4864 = 1.05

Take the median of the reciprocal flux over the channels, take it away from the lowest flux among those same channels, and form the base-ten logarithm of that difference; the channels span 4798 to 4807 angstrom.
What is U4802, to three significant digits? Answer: 1.59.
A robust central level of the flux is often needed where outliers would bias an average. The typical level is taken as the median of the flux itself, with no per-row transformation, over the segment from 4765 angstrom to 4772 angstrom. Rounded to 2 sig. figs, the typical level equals 33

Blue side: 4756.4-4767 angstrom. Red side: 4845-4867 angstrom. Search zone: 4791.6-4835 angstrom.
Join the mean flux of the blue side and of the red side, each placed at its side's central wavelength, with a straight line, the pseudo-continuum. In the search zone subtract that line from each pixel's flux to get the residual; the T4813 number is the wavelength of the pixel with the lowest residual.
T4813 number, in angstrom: 4823.14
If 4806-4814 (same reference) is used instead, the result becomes 4807.62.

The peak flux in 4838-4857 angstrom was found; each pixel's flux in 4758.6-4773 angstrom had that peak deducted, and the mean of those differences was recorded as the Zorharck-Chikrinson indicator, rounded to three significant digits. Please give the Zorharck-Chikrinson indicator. -11.4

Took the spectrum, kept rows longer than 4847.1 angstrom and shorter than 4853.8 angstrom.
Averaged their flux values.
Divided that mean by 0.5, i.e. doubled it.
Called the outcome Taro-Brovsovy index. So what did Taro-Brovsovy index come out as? 85.5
